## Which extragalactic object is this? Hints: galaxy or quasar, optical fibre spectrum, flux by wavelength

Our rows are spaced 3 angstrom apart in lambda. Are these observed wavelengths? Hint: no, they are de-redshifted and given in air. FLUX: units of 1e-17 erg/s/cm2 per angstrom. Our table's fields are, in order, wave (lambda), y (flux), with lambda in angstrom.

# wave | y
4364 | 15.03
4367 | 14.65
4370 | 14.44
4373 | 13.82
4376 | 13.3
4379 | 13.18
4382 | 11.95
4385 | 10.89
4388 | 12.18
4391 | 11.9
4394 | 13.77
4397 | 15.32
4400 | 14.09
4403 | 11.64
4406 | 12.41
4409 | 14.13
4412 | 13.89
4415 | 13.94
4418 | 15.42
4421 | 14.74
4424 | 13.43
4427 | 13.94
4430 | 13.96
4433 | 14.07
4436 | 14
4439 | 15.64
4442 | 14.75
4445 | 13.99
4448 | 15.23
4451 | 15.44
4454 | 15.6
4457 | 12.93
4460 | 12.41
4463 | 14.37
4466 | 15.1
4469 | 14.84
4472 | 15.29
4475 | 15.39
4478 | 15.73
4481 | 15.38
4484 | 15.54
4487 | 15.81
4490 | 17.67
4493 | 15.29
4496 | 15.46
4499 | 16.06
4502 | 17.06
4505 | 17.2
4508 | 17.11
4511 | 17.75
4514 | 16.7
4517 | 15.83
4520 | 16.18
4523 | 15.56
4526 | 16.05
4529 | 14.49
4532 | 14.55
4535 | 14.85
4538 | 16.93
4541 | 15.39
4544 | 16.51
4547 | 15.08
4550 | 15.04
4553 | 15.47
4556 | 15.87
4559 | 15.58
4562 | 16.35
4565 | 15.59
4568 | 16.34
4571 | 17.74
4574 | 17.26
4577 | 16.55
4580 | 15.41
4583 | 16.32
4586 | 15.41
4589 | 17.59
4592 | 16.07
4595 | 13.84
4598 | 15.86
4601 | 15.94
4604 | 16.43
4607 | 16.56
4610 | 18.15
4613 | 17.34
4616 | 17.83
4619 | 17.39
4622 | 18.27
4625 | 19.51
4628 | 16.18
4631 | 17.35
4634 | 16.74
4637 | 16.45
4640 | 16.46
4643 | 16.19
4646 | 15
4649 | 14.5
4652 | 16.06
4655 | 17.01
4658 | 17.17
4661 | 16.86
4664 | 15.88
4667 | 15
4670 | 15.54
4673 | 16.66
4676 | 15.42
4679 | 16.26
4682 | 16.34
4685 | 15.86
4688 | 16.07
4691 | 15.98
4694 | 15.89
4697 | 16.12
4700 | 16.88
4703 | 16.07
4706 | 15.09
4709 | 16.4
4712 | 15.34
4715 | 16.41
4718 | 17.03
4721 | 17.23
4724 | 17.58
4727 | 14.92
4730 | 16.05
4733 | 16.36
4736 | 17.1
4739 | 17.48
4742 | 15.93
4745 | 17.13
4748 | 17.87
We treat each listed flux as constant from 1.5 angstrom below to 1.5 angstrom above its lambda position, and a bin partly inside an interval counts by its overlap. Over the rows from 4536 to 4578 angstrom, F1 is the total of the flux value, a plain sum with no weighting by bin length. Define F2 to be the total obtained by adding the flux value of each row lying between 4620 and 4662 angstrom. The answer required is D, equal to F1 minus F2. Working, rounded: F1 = 226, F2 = 234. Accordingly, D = -8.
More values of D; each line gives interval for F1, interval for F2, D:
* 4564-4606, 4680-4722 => 0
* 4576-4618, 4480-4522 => 0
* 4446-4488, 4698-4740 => -21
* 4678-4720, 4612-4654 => -10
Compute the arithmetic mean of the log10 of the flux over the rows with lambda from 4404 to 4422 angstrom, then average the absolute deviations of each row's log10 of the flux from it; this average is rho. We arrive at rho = 0.0210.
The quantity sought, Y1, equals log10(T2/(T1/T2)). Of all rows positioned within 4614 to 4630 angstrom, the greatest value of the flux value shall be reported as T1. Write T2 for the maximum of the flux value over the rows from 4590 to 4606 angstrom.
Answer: 1.14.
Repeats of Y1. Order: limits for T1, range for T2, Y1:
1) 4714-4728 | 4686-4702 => 1.21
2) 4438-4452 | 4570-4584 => 1.30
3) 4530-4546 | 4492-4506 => 1.24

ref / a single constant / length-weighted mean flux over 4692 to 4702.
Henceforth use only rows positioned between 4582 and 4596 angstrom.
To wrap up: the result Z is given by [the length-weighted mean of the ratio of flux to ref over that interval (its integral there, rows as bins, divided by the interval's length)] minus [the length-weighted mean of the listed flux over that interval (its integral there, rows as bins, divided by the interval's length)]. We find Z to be -14.9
